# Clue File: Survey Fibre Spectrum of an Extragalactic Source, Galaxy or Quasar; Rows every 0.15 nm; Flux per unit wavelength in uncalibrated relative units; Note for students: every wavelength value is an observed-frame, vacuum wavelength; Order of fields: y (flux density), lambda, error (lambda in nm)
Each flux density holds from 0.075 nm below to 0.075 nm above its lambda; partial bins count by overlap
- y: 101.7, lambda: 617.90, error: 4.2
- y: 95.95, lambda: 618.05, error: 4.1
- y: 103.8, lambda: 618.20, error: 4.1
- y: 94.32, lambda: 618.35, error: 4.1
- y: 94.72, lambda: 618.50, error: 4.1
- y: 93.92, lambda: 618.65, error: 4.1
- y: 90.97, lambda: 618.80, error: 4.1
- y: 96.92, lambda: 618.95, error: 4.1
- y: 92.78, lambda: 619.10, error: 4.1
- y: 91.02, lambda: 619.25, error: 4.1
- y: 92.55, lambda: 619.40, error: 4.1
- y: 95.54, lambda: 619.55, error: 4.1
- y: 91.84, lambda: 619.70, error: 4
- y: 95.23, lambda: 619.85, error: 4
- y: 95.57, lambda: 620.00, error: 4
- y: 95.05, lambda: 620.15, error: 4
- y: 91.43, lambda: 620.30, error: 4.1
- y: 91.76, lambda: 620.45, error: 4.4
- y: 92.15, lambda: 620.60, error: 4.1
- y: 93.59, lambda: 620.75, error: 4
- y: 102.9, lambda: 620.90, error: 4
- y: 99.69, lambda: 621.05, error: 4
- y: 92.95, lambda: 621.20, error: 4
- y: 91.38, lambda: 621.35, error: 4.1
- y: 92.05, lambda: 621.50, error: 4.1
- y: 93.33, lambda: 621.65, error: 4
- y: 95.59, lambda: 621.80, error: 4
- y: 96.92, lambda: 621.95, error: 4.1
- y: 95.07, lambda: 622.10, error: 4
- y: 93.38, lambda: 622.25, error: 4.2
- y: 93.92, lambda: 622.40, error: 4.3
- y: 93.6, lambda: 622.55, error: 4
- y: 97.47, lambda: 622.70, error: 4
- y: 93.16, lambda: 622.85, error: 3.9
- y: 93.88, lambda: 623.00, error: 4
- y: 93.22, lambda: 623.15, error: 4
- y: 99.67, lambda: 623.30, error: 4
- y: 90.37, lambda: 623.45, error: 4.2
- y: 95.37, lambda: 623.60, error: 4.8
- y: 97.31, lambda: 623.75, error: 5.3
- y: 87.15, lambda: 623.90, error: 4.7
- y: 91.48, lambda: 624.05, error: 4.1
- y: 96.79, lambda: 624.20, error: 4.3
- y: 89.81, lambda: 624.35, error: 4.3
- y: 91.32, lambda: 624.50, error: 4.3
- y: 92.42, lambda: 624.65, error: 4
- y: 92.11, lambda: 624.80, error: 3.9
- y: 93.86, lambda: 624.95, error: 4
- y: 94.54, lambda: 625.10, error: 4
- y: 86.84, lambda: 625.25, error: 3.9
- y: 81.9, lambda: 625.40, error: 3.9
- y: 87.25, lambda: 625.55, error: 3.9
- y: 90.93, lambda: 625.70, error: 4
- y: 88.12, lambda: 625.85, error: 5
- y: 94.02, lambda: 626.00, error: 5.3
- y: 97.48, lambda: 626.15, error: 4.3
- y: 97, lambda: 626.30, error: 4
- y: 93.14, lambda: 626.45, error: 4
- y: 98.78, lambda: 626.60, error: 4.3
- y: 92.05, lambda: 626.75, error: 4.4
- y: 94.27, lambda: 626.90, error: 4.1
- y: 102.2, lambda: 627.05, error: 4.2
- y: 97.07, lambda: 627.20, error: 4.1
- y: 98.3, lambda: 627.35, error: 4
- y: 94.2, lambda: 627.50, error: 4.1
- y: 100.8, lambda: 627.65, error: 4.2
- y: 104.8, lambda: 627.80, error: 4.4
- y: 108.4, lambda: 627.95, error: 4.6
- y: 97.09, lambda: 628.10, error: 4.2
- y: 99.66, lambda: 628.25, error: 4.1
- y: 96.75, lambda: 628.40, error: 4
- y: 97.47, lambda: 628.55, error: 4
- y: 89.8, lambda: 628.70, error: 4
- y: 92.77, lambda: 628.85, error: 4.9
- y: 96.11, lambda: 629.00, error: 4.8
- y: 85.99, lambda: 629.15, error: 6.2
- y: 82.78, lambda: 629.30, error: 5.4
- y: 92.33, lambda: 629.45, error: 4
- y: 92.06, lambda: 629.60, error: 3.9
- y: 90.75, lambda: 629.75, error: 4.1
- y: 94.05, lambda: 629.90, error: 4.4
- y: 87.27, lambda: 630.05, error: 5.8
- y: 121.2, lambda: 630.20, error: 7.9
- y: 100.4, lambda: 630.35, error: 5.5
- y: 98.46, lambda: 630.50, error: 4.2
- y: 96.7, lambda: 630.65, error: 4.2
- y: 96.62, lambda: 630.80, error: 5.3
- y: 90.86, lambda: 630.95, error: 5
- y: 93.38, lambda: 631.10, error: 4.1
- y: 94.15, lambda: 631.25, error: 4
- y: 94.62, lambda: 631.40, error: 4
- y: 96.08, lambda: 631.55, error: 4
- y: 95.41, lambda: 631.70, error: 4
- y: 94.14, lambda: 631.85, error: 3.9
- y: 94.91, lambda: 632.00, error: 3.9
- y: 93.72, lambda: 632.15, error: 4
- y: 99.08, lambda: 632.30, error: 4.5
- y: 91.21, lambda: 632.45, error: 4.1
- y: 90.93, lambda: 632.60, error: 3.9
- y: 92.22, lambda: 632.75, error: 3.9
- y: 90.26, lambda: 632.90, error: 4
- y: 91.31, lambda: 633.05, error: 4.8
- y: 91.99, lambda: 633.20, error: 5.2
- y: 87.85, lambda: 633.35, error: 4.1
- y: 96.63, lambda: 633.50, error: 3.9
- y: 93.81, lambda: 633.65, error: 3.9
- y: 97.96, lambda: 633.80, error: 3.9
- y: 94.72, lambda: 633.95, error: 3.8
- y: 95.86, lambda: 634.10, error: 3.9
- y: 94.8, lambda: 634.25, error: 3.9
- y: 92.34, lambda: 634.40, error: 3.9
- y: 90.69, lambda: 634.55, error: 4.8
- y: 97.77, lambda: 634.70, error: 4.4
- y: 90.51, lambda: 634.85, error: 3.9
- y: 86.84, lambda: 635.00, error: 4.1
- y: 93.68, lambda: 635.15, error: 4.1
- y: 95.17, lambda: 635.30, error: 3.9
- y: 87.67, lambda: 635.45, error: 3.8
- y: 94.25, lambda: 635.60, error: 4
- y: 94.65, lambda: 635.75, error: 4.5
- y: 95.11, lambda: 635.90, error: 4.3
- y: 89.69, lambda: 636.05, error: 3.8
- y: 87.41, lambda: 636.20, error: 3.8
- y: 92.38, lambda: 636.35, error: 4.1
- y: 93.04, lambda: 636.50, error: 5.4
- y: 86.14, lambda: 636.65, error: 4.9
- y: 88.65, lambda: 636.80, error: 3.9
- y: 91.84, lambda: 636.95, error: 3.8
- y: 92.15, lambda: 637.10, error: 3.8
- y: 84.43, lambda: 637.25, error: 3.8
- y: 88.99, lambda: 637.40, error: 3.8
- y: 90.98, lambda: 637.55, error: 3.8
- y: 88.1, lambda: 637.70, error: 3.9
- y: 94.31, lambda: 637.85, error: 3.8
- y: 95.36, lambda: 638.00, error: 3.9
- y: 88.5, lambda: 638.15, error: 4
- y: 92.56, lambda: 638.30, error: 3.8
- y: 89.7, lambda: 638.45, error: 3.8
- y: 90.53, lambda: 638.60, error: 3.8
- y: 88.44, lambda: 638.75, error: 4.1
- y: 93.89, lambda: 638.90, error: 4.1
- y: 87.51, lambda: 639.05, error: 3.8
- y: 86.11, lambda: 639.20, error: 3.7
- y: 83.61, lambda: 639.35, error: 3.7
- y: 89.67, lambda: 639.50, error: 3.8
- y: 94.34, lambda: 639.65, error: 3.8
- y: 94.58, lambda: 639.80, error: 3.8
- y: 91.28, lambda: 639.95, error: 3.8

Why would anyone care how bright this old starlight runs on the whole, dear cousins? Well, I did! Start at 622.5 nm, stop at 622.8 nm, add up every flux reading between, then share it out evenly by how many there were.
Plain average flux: 95.5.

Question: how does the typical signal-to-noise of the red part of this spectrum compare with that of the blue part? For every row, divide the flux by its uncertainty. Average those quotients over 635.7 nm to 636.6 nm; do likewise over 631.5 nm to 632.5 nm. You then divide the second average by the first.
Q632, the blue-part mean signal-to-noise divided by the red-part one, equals 1.09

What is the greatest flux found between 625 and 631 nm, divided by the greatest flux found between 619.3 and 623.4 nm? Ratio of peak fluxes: 1.18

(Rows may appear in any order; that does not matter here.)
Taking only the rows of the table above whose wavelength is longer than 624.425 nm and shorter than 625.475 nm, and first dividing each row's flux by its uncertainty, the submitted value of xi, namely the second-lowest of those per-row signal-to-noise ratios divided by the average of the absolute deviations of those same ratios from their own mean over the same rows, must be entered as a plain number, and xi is 22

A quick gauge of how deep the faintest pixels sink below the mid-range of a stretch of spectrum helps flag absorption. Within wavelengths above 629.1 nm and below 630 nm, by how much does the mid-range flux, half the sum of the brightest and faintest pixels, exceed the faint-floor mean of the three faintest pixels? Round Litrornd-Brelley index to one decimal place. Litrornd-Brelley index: 1.9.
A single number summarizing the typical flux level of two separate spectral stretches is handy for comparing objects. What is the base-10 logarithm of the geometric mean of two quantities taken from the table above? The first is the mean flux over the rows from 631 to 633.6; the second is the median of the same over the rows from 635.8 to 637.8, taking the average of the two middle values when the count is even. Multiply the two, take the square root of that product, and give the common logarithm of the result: 1.96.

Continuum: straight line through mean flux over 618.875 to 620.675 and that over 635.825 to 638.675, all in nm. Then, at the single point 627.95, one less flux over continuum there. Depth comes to -0.177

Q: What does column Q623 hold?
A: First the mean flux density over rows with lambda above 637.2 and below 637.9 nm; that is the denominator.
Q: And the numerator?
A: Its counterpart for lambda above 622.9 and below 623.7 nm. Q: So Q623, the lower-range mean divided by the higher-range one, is 1.058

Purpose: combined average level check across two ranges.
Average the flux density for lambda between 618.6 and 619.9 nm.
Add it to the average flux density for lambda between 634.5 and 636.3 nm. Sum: 185.4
